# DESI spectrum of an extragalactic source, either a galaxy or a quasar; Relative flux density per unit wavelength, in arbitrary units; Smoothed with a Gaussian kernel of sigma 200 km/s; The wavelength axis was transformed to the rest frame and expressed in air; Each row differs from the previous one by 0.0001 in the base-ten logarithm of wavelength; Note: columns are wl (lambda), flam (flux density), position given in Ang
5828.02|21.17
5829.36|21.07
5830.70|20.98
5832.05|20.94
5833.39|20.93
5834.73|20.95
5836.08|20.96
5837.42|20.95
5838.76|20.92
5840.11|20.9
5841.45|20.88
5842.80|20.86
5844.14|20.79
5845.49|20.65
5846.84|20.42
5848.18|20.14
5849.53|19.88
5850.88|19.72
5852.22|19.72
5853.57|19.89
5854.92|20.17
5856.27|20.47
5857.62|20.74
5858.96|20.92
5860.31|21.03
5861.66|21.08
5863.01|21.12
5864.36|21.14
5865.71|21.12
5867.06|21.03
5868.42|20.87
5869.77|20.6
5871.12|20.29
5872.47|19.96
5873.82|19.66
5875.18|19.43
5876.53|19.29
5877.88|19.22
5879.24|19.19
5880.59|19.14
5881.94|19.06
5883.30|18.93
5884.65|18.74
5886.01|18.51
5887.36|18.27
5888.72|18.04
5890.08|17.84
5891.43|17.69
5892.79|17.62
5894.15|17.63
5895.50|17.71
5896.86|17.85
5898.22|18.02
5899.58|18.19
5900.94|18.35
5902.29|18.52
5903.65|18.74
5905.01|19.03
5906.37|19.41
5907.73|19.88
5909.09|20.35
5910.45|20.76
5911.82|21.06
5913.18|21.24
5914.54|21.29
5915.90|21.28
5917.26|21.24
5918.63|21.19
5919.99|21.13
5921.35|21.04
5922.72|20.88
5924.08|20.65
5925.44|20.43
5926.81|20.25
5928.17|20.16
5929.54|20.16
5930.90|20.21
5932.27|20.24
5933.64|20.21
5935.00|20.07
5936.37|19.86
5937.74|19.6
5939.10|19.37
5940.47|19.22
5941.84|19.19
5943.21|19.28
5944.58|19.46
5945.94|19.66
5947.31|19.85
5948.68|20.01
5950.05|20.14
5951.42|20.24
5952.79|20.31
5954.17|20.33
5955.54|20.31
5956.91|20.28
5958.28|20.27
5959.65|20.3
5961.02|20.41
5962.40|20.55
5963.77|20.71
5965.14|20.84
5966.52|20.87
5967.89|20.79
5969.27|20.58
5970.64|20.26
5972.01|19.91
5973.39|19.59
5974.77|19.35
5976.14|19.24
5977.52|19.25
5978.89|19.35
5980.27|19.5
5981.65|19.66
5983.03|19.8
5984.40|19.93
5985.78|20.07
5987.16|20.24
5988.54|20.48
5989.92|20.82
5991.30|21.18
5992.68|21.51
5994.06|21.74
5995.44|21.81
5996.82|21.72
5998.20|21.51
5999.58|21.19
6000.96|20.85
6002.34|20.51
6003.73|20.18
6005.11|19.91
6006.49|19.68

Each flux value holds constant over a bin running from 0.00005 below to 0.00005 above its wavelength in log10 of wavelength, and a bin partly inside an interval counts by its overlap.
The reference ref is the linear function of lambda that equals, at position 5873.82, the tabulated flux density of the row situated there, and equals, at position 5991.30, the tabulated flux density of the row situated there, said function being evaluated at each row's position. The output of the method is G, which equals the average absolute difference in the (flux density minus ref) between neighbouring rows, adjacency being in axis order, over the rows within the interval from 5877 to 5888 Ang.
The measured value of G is 0.15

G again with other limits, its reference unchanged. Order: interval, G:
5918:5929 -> 0.16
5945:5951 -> 0.14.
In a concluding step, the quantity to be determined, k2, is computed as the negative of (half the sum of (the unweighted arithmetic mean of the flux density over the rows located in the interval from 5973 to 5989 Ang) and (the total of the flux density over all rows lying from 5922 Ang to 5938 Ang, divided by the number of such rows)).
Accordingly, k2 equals -20.0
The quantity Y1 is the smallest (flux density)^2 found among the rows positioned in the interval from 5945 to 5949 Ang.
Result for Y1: 387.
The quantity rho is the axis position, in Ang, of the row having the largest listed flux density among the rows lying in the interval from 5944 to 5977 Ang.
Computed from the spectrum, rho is 5966.52 Ang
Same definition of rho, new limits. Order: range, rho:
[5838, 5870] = 5864.36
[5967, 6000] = 5995.44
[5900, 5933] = 5914.54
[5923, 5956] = 5924.08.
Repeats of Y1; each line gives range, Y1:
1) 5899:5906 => 331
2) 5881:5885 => 351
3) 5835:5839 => 438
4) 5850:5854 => 389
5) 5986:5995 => 410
